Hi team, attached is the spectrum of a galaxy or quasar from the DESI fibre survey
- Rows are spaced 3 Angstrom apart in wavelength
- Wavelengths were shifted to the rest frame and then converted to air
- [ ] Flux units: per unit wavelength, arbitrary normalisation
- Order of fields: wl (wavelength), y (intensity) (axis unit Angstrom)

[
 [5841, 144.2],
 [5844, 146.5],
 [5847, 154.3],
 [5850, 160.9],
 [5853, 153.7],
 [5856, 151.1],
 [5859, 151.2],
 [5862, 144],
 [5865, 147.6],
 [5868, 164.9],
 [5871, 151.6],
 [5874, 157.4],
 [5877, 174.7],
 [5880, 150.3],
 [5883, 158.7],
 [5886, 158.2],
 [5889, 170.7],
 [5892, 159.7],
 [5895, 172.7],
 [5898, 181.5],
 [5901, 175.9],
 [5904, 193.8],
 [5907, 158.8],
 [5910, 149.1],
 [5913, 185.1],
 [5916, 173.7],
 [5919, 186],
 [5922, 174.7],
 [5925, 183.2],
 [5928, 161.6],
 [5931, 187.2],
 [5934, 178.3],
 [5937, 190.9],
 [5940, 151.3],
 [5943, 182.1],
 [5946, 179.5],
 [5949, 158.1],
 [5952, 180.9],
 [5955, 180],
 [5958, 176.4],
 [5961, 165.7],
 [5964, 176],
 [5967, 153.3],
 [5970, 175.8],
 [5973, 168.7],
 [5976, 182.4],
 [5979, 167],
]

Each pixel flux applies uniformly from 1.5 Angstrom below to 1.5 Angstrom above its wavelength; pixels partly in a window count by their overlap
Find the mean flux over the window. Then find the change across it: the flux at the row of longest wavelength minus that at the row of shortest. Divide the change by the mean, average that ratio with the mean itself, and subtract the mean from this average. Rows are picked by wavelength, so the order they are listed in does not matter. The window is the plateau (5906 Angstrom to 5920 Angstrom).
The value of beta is -85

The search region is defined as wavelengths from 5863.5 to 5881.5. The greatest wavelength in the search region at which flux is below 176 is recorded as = 5880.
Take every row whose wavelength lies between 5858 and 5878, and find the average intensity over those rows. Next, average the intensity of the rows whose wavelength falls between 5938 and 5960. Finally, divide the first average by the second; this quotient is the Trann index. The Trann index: 0.90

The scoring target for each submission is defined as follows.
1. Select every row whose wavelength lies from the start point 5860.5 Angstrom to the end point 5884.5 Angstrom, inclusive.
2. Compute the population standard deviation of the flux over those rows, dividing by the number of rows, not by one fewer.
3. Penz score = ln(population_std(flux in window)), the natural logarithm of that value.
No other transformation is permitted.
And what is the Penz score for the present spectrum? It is 2.24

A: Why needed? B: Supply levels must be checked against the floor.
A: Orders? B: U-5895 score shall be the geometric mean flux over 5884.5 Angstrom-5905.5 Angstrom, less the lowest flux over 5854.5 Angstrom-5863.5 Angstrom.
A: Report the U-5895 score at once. 29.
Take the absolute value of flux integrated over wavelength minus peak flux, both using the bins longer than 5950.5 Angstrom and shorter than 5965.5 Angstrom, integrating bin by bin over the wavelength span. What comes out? 2456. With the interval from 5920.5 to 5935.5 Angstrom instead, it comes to 2468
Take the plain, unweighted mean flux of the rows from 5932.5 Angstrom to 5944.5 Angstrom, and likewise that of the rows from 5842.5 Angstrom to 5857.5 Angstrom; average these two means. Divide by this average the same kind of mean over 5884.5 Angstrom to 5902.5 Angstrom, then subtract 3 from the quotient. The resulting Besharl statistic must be -1.97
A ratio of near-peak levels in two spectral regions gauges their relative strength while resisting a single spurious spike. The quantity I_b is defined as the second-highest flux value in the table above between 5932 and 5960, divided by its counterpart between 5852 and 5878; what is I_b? 1.10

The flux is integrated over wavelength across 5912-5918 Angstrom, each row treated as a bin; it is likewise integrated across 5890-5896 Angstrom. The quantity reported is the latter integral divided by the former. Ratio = 0.9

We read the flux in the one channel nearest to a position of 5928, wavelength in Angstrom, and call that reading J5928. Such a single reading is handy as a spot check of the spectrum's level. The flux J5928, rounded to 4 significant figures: 161.6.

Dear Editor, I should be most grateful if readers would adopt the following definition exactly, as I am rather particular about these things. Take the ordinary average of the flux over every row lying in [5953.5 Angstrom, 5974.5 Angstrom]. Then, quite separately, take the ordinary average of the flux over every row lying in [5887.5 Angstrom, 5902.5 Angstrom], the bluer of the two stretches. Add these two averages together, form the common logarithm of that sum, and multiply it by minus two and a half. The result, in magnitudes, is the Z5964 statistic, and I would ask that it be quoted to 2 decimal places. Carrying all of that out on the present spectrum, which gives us -6.34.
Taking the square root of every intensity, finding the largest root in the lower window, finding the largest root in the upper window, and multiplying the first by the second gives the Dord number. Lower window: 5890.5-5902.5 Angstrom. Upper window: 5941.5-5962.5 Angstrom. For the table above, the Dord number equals 182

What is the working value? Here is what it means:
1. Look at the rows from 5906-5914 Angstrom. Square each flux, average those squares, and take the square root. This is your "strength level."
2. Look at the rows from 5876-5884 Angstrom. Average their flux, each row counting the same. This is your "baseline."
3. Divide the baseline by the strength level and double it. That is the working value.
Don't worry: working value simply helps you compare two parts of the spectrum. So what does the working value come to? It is 1.95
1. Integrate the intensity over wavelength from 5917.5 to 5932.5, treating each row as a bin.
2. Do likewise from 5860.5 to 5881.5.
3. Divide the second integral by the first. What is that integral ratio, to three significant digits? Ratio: 1.22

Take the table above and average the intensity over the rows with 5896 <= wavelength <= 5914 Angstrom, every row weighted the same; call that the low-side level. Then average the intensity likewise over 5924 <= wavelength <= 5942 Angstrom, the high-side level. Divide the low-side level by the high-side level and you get 0.99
